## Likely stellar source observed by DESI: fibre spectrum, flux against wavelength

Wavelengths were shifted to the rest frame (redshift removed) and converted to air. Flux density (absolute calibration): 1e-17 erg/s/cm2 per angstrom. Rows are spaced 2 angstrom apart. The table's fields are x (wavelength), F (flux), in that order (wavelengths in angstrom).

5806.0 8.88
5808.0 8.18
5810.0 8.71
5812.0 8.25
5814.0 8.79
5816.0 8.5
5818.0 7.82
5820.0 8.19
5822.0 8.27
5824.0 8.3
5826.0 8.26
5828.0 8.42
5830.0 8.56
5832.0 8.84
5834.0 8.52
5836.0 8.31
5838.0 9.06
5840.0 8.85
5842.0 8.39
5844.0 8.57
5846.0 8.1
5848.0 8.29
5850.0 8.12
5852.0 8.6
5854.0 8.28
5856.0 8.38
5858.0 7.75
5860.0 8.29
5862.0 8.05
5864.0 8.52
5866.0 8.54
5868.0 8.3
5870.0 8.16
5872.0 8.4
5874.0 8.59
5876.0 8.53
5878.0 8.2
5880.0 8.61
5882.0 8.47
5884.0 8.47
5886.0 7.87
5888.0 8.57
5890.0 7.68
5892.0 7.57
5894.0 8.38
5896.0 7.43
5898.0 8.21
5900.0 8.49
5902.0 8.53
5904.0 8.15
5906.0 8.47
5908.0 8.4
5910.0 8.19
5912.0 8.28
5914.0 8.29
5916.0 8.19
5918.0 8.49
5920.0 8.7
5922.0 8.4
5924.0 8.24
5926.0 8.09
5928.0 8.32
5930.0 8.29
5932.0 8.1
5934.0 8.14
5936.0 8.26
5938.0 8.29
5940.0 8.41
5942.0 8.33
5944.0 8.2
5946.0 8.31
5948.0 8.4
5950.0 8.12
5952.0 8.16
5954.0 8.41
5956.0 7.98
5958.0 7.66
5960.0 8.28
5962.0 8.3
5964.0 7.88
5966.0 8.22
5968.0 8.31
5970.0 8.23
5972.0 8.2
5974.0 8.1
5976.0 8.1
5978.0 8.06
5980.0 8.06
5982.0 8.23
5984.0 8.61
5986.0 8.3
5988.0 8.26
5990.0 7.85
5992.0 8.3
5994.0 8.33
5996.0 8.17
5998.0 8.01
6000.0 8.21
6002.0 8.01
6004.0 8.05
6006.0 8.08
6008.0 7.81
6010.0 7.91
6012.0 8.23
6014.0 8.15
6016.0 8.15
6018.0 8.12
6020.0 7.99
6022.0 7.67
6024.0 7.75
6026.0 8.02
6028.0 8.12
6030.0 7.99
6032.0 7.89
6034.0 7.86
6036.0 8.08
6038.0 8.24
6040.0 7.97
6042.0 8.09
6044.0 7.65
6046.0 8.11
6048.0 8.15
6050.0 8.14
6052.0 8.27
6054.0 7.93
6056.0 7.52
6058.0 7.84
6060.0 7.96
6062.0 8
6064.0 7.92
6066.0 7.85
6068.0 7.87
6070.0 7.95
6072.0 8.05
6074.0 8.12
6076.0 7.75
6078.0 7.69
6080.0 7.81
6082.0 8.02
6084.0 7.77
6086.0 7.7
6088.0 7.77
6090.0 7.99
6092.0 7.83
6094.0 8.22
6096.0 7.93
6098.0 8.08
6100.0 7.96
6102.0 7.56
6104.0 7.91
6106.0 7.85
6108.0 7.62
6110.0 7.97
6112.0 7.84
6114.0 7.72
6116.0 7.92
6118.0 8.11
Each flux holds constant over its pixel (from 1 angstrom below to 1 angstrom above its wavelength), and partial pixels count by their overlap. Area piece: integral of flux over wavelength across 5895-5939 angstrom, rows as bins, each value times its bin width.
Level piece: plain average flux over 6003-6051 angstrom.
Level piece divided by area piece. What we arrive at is 0.0220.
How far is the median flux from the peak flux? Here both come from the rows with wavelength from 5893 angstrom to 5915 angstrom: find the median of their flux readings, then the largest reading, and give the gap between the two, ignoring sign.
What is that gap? 0.240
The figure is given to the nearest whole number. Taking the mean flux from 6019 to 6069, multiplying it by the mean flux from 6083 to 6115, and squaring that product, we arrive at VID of 3907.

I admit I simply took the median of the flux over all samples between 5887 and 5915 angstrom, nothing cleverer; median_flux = 8.3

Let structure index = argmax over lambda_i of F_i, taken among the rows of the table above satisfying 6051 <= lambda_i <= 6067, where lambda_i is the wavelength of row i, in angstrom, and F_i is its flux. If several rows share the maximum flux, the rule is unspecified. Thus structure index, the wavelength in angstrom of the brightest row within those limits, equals 6052.0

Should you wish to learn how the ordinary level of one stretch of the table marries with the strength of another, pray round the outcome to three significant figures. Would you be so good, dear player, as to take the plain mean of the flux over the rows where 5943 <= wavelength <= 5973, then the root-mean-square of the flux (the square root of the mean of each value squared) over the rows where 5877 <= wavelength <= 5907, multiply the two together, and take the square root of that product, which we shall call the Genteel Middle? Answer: 8.20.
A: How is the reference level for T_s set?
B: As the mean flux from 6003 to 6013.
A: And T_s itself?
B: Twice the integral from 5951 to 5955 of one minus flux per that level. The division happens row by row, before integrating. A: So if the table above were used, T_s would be -0.27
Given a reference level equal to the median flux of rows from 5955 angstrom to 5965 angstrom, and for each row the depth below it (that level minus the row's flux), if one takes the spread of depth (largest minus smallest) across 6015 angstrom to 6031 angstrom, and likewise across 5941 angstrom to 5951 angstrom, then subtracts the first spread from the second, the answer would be -0.2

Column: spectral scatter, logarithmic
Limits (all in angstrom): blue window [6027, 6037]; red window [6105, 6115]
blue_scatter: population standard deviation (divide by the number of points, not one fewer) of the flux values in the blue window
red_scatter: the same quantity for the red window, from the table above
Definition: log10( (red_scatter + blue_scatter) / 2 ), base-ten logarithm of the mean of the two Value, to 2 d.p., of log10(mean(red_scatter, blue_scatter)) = -0.96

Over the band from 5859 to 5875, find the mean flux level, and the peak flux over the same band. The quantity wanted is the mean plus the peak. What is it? 16.9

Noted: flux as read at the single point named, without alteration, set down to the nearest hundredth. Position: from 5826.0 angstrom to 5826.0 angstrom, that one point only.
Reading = 8.26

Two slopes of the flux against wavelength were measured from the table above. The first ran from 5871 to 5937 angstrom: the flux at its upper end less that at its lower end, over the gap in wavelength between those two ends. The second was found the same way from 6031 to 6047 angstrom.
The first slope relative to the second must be -0.1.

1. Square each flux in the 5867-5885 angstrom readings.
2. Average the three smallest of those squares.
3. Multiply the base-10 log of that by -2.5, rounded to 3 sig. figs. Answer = -4.57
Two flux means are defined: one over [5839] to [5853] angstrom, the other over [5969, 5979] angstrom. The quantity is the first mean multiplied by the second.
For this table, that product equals 68.5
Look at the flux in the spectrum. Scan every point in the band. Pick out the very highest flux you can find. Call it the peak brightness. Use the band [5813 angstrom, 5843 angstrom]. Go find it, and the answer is 9.06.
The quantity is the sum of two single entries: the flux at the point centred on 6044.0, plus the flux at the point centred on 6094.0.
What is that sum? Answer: 15.9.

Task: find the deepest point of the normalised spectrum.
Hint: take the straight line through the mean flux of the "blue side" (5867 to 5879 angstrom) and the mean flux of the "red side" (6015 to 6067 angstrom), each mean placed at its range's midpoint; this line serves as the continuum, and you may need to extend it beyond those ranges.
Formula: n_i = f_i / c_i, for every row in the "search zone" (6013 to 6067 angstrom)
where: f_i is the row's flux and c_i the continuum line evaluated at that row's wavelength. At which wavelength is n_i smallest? 6056.0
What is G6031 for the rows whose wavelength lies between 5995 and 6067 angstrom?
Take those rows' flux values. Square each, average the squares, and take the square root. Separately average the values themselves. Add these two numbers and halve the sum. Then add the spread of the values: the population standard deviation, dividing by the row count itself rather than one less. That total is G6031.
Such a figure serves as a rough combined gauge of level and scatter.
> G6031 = 8.17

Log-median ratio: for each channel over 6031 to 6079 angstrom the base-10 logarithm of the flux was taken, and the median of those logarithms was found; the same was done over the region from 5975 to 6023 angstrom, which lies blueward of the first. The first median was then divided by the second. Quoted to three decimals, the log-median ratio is 0.991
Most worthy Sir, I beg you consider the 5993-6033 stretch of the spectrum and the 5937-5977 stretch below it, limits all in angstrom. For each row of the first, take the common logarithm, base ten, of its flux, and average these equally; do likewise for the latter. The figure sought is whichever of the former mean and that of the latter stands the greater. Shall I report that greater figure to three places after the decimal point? 0.913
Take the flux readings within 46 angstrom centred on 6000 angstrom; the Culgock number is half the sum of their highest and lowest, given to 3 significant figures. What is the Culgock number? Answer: 8.14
